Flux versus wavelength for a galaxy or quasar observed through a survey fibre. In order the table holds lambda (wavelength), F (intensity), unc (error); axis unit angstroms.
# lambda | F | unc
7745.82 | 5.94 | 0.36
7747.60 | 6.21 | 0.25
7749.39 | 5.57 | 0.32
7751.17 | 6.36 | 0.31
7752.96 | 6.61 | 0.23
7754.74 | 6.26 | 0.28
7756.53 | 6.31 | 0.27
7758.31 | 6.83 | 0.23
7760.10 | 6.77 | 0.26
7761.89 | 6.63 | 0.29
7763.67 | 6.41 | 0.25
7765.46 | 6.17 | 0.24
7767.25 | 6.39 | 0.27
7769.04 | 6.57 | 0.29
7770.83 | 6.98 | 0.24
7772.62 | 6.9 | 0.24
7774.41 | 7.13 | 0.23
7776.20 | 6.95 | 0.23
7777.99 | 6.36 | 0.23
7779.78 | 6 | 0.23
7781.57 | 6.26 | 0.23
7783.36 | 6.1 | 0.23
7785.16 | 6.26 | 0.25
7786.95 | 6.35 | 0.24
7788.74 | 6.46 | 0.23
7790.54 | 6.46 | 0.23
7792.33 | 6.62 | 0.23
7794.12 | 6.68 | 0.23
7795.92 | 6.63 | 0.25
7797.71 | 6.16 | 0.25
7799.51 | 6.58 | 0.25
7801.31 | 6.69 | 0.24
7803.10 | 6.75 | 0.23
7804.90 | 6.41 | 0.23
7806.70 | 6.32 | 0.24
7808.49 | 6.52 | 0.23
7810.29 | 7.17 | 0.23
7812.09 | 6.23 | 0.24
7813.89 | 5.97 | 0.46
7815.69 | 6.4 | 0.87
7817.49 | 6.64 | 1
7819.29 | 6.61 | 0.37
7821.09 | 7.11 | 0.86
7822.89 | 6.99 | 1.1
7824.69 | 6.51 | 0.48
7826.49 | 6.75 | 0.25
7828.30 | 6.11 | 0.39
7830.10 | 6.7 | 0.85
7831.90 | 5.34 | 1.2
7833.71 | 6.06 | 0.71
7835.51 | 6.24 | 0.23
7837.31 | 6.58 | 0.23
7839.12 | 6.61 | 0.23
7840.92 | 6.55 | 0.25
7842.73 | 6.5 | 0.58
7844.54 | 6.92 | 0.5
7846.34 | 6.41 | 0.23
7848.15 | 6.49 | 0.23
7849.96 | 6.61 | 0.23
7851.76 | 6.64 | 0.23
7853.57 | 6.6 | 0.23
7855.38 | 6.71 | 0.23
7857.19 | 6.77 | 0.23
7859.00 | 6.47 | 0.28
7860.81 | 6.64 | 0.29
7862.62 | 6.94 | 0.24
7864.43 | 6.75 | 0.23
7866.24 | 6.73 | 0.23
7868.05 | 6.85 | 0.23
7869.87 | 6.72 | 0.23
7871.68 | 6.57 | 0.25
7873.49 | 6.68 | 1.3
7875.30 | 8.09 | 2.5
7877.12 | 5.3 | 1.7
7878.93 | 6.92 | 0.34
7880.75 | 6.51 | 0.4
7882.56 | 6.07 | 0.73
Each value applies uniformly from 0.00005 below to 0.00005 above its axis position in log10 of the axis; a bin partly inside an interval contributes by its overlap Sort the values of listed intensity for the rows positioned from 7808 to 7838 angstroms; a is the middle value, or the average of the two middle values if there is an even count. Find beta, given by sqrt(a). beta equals 2.55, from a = 6.52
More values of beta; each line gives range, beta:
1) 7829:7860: 2.57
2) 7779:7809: 2.54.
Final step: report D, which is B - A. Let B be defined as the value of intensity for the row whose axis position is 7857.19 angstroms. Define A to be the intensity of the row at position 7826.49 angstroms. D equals 0.0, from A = 6.75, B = 6.77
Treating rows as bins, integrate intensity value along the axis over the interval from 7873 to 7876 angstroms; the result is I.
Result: 22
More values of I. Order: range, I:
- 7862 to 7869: 48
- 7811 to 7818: 44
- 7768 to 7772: 27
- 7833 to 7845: 78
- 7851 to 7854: 20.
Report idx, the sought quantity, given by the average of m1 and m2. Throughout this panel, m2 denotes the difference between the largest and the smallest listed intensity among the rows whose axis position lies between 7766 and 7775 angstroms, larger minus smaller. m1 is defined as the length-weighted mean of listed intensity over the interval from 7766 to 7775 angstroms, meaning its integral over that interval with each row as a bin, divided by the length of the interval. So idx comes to 3.7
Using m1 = 6.75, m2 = 0.74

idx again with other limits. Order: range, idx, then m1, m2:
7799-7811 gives 3.7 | 6.63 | 0.85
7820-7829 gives 3.9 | 6.70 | 1.00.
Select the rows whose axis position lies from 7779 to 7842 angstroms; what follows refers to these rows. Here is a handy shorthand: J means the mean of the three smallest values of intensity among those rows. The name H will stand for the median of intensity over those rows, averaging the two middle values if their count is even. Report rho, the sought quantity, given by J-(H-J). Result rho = 5.0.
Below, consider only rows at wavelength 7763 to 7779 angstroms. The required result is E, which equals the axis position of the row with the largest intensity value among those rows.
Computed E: 7774.41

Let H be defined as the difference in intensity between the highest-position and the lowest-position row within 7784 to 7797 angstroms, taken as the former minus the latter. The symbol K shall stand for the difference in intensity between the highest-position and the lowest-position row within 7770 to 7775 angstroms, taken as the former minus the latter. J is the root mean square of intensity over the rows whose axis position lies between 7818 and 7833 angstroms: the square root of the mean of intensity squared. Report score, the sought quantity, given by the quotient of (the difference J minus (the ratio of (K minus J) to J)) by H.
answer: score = 20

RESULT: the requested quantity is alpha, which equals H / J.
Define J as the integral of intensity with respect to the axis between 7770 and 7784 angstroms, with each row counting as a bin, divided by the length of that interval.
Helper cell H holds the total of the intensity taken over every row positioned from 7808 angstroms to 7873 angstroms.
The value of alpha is 36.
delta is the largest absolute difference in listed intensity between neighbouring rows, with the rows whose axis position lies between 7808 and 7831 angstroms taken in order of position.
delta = 0.94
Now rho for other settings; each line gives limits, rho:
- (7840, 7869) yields 6.3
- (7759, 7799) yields 5.7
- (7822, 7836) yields 5.3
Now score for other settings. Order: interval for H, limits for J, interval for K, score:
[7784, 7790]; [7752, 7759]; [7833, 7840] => 37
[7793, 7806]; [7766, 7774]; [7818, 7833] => -29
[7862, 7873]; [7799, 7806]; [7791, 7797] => -21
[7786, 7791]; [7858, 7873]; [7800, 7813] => 71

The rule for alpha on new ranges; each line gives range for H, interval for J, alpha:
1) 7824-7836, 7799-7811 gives 7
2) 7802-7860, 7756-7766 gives 32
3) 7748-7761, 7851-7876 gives 7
